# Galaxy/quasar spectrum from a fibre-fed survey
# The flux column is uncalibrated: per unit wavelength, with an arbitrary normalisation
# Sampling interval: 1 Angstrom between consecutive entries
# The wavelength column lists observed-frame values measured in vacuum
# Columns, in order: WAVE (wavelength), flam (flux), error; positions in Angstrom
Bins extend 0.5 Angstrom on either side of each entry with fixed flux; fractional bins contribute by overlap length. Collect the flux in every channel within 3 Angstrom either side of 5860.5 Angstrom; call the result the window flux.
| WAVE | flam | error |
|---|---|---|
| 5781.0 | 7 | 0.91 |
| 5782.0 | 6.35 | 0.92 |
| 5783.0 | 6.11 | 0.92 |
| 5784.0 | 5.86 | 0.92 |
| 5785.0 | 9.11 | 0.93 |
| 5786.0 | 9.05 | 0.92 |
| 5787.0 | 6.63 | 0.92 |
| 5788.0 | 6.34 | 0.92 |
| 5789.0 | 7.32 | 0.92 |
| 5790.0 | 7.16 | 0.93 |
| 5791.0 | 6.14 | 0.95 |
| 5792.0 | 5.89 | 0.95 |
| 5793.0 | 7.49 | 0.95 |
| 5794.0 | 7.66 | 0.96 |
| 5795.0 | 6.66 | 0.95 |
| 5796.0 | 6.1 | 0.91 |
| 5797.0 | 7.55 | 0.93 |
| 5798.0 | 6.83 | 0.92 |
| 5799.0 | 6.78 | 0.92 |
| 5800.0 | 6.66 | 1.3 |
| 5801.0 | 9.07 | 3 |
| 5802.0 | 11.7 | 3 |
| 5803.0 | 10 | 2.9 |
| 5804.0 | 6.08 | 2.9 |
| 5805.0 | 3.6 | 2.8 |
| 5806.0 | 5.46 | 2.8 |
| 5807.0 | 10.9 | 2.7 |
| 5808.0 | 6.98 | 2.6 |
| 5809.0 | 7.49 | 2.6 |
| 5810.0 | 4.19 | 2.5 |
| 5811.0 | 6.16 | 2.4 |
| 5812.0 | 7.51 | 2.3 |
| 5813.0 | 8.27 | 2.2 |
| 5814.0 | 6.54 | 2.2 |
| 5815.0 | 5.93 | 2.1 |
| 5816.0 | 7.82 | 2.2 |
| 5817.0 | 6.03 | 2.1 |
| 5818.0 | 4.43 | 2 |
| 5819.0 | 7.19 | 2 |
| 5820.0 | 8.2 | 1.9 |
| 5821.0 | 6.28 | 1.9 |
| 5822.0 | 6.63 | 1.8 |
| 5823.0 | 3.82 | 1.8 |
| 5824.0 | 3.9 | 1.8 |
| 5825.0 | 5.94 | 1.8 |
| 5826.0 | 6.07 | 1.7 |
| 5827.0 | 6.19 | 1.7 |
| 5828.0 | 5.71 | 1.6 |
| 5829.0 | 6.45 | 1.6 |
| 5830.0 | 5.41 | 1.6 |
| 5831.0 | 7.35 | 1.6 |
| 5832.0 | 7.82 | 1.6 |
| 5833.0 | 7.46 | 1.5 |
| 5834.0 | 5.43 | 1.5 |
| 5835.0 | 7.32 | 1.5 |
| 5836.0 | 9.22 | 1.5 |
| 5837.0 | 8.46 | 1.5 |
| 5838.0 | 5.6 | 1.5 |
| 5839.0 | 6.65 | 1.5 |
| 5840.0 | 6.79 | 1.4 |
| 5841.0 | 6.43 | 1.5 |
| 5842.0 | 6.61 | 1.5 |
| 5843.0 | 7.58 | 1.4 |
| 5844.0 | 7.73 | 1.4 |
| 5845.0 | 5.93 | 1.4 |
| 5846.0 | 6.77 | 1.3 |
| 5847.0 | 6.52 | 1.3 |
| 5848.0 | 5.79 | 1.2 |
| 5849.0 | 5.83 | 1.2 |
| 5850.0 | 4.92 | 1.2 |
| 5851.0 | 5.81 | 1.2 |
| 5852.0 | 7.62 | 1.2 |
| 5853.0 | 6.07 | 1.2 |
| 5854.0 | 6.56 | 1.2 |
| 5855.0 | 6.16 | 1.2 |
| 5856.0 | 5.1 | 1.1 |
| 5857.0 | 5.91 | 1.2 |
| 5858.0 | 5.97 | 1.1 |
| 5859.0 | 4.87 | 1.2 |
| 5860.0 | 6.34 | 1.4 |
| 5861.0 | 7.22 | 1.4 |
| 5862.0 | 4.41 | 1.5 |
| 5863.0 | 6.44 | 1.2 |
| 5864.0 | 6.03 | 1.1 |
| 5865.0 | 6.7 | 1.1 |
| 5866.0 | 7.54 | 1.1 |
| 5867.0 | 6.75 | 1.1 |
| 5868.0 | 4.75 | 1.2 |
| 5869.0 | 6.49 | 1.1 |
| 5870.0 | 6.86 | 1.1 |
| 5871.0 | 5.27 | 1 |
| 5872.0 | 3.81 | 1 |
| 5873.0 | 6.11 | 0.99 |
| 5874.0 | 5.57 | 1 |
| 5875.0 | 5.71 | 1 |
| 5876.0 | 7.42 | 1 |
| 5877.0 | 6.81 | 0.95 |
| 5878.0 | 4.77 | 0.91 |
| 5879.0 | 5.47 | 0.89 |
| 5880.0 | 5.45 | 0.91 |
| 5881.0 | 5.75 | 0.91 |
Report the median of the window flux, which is 6.2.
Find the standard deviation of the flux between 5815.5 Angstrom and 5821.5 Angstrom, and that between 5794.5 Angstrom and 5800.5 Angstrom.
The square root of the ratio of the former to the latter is 1.72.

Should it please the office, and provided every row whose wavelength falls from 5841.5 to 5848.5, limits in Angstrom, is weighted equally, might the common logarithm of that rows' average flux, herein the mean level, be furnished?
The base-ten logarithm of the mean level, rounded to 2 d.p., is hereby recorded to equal 0.83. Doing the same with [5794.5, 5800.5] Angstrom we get 0.83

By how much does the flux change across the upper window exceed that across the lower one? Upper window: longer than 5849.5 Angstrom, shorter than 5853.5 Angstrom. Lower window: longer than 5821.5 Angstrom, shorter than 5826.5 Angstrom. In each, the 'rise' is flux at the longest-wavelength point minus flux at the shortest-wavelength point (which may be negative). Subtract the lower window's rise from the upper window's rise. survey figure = 1.7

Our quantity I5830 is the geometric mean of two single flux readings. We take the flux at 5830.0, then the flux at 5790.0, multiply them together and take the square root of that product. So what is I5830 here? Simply 6.2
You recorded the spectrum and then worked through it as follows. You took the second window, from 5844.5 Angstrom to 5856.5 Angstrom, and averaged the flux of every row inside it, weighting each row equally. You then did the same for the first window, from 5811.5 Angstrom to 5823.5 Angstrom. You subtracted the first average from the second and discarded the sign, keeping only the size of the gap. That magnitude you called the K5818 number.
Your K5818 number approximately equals 0.46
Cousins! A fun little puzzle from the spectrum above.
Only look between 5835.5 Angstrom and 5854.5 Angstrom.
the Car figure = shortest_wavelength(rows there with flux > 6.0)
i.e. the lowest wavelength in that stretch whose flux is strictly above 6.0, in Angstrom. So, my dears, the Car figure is 5836.0 Angstrom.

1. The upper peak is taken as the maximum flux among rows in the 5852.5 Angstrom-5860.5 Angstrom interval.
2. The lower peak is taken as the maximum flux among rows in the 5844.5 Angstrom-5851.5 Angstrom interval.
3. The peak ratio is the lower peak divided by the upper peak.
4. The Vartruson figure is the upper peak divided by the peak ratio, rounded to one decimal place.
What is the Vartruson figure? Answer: 6.4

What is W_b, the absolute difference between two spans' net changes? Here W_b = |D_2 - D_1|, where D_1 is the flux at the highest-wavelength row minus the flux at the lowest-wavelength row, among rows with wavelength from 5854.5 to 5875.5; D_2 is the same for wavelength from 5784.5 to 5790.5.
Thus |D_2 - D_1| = 1.5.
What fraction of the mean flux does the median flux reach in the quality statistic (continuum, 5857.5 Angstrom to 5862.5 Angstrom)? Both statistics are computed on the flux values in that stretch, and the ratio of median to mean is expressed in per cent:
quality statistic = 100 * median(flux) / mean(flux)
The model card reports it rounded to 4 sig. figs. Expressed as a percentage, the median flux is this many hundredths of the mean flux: 103.6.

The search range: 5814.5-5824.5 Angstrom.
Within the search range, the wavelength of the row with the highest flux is 5820.0 Angstrom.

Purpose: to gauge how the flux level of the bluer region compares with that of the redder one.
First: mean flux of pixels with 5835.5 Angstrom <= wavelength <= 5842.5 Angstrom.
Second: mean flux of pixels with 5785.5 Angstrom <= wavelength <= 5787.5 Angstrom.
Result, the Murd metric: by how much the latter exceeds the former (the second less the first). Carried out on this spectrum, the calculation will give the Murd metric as 0.73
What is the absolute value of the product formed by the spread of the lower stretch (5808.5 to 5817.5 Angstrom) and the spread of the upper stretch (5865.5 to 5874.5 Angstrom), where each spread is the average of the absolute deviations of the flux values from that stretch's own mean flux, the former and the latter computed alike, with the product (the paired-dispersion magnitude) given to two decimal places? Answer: 0.93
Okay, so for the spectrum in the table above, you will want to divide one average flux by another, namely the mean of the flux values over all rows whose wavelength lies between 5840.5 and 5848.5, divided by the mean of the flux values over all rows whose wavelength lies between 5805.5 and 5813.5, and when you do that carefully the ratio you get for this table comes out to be 0.94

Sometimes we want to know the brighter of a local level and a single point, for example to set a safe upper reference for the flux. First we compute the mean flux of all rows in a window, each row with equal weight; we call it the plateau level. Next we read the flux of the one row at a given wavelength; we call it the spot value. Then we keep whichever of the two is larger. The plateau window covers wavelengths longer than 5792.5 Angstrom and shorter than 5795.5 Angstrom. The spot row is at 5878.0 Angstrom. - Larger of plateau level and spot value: 7.3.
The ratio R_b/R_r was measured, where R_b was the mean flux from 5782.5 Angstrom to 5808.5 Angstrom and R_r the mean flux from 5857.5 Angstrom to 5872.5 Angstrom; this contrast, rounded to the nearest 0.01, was 1.22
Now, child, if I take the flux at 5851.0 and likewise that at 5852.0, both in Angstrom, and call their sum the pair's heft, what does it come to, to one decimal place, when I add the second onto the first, 13.4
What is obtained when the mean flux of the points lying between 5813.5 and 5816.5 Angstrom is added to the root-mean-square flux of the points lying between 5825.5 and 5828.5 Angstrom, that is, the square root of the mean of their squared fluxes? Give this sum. 12.8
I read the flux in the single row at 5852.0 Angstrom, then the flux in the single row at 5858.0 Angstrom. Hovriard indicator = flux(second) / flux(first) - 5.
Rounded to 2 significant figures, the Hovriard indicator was -4.2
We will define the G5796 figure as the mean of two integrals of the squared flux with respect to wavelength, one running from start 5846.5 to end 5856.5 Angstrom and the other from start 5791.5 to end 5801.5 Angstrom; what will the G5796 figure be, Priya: 439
